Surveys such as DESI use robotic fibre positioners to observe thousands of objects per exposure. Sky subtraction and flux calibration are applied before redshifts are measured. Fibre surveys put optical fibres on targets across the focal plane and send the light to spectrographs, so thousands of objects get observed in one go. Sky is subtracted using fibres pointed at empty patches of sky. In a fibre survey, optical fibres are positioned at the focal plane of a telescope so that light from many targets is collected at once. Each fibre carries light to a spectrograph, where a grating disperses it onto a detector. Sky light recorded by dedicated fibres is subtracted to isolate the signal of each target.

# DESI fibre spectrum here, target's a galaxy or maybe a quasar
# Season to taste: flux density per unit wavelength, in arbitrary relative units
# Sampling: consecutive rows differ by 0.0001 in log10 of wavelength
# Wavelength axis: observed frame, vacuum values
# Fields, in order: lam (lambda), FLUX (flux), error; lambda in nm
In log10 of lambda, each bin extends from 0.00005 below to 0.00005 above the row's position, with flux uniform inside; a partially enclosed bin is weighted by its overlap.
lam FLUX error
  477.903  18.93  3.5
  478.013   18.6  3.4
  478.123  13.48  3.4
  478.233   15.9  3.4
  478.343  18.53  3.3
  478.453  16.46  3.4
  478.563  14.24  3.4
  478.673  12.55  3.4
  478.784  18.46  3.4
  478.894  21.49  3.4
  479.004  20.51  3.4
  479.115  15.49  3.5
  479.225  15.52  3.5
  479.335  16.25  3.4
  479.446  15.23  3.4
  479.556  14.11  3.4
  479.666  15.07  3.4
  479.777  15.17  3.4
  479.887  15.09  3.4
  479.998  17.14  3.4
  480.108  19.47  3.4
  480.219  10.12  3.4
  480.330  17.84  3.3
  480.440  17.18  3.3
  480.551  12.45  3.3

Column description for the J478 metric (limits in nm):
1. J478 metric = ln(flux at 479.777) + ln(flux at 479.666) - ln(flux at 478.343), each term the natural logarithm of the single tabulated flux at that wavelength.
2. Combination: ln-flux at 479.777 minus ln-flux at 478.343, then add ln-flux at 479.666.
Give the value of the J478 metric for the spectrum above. 2.51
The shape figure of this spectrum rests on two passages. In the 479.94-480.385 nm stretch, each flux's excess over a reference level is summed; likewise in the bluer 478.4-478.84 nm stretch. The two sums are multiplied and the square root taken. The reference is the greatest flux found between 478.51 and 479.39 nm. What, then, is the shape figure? 22.8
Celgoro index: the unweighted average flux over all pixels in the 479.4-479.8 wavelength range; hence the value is 14.9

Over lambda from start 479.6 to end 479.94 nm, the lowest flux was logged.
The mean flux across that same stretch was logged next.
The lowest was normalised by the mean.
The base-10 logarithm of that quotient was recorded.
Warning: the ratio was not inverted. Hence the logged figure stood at -0.001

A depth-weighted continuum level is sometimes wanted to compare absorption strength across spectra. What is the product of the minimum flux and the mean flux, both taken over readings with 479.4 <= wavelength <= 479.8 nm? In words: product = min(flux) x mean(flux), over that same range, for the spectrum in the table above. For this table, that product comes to 210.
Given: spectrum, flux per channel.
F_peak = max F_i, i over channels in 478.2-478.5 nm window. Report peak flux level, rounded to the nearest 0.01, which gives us 18.53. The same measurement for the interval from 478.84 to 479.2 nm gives 21.49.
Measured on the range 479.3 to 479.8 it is 16.25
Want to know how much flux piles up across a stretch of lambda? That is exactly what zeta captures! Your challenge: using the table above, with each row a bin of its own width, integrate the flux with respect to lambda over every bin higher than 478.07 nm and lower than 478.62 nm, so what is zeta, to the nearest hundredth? 8.66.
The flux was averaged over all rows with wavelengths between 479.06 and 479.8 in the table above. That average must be 15.3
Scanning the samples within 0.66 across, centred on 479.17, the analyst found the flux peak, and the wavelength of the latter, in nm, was 478.894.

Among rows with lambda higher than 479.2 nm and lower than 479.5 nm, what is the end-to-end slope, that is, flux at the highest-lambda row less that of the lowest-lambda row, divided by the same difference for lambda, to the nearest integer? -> -1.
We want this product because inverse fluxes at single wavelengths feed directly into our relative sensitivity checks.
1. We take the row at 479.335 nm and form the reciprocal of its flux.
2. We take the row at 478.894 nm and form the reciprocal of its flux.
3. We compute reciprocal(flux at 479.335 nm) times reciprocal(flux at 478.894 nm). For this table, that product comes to 0.0029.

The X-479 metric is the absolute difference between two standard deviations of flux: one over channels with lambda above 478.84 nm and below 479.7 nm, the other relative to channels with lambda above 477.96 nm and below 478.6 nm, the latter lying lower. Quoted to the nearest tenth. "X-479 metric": 0.6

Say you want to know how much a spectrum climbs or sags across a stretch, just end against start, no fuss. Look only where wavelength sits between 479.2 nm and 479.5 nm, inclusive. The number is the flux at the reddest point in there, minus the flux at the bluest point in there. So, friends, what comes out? -0.3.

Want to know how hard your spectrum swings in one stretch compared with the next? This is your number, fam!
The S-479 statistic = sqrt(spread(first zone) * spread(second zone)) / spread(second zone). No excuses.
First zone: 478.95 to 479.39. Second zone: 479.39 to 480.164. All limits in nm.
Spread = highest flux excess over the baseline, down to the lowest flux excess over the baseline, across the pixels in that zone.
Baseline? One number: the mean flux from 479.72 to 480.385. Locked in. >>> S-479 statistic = 0.97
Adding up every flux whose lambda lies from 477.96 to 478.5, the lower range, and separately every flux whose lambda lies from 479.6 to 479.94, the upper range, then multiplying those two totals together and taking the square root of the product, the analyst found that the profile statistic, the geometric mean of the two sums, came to 61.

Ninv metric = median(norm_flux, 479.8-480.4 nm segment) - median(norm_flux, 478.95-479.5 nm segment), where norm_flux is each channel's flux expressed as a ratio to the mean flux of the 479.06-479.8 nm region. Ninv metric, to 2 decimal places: 0.11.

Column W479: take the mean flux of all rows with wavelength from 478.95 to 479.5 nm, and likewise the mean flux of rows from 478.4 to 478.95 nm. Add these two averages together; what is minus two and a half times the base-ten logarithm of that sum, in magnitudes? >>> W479 -3.80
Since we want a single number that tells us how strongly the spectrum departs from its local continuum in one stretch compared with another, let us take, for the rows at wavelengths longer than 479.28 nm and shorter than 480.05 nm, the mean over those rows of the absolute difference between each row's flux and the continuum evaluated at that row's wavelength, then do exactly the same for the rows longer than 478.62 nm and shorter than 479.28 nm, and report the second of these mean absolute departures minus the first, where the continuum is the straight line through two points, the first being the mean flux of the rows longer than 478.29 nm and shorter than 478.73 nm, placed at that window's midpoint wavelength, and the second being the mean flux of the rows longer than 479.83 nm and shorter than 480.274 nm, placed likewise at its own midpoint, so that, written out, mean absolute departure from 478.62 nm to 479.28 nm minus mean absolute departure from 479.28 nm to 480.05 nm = 2.1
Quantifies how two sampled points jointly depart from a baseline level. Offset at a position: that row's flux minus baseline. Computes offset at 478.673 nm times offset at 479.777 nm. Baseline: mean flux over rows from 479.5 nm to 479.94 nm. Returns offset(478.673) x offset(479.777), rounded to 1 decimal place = -0.7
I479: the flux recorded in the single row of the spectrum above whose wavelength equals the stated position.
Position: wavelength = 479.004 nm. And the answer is 20.51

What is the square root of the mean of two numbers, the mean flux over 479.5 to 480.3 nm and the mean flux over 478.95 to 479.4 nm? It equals 4.01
